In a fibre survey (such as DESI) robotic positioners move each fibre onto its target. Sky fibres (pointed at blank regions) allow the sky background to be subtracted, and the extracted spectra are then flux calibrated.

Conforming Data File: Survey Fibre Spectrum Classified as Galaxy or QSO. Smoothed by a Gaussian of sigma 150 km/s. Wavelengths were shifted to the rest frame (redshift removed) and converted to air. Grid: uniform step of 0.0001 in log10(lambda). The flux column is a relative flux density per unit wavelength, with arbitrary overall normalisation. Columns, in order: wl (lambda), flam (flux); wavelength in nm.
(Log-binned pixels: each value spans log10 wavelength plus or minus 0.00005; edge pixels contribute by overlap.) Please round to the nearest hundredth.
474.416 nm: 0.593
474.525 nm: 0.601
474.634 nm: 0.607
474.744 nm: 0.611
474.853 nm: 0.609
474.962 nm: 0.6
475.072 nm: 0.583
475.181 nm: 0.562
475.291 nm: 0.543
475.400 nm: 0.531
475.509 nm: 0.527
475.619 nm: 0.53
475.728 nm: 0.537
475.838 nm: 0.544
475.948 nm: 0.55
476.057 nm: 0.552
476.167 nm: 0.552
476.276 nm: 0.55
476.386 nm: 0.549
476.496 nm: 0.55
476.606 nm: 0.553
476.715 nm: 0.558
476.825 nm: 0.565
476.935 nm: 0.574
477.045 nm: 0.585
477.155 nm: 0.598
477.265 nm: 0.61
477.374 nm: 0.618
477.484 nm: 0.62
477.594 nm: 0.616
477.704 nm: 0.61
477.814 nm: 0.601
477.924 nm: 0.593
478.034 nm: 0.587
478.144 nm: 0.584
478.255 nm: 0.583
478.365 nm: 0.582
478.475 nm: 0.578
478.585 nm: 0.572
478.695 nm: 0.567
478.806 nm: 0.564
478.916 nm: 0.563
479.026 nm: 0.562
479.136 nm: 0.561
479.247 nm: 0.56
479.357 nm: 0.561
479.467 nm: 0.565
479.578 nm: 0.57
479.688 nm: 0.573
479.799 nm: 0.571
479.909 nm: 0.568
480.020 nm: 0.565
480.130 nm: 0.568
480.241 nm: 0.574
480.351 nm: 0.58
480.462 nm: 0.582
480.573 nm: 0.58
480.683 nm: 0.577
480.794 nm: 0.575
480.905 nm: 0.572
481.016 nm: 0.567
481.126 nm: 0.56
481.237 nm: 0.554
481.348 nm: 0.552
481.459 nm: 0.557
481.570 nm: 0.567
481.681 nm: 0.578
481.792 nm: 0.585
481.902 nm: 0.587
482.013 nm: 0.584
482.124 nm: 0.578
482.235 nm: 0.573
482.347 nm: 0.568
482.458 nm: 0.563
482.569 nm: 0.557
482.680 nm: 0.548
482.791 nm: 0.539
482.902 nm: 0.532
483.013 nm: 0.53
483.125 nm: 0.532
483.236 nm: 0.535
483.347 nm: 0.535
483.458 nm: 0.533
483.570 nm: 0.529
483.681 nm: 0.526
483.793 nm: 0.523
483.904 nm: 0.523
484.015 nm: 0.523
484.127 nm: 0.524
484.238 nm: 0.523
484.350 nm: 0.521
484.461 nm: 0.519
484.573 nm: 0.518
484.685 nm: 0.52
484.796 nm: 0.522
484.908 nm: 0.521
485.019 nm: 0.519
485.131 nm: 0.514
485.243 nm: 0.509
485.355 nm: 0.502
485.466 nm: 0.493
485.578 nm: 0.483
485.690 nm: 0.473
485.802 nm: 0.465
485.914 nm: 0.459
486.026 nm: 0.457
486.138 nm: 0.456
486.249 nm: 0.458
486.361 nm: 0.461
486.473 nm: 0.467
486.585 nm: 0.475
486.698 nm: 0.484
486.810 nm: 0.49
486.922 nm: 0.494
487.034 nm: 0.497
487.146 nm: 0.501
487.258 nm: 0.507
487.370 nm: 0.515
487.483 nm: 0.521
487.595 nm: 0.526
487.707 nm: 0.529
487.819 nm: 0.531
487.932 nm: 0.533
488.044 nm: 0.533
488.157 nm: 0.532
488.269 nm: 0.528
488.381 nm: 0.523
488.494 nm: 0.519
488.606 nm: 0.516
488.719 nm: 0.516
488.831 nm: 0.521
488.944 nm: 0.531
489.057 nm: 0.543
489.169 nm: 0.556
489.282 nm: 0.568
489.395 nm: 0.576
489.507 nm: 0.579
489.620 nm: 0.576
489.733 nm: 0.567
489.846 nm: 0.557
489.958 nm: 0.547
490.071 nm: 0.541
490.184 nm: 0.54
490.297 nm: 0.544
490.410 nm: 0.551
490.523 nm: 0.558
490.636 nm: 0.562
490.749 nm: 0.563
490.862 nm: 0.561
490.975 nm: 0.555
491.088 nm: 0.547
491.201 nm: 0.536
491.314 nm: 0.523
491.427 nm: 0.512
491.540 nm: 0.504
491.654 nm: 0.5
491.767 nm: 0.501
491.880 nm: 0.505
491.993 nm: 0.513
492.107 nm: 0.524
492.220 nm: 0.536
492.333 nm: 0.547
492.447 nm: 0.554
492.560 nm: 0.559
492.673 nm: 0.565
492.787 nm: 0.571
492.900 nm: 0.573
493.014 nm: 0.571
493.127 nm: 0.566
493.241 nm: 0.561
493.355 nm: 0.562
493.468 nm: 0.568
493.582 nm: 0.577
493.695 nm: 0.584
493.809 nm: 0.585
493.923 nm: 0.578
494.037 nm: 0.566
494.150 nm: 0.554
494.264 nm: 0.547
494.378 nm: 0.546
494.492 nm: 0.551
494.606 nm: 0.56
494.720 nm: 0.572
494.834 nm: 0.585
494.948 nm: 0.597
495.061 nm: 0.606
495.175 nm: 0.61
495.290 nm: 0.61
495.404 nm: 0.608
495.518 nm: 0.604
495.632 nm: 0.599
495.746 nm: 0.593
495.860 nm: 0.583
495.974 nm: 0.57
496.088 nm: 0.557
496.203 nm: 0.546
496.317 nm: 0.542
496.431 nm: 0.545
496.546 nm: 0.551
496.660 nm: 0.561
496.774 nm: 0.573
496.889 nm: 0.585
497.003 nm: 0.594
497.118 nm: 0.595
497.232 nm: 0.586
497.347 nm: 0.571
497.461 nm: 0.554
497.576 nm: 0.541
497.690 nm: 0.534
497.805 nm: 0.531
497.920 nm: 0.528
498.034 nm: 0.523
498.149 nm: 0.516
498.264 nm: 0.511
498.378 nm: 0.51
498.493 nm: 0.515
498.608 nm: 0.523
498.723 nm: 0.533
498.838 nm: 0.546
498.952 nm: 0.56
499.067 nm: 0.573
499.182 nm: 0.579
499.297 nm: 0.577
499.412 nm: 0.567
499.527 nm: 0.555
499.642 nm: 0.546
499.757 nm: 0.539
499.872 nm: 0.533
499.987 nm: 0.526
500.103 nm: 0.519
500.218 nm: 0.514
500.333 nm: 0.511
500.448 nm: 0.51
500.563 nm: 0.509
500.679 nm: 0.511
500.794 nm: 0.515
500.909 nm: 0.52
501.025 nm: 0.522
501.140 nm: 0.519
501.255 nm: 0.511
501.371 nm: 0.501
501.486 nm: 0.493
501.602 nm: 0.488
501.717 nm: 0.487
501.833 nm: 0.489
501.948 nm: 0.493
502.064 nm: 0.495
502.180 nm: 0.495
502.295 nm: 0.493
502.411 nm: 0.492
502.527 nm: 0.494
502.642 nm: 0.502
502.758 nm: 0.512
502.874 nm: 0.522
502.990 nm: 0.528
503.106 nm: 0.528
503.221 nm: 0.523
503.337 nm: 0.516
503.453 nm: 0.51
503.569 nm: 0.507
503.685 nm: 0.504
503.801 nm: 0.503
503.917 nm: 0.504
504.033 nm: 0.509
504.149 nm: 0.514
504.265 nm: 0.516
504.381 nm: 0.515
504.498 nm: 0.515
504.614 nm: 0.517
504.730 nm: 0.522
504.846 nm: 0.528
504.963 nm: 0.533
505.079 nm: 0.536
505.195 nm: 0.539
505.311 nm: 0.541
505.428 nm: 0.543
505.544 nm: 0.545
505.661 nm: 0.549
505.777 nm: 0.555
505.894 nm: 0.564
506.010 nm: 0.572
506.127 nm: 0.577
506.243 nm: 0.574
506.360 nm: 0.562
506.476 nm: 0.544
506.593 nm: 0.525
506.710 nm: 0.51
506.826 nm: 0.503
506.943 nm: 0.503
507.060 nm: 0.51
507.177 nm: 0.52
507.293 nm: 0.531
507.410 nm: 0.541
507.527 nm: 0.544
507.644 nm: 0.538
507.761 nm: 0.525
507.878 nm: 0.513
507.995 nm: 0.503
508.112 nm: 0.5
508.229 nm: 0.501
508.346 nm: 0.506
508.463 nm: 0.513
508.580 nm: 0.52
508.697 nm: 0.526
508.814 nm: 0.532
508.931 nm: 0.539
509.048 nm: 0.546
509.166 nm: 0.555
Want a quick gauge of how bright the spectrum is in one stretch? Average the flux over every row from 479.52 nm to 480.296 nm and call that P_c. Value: 0.57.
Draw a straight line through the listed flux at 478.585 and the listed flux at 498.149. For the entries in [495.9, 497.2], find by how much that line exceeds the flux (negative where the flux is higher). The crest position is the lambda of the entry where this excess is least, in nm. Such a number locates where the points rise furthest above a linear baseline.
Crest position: 497.118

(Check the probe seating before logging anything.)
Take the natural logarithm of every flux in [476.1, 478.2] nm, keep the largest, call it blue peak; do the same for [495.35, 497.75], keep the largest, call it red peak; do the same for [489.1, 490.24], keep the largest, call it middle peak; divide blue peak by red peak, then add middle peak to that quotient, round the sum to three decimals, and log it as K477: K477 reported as 0.414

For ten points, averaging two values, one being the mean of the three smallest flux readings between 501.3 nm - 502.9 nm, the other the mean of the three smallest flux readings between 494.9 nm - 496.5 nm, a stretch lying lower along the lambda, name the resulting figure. 0.516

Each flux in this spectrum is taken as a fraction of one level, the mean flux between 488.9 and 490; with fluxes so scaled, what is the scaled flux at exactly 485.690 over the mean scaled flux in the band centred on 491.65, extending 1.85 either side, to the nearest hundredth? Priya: 0.87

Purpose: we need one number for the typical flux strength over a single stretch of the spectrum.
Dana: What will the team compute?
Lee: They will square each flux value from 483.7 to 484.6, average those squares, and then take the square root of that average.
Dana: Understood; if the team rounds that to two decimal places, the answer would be 0.52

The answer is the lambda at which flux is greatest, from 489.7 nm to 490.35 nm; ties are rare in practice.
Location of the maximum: 489.733 nm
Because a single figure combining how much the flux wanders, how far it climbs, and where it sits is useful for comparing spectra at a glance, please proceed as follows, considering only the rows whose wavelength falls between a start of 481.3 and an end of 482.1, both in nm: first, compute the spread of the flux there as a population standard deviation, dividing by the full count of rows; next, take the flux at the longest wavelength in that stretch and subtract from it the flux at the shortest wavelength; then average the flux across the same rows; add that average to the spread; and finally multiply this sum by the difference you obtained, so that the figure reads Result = 0.019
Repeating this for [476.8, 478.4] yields 0.010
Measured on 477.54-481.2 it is -0.033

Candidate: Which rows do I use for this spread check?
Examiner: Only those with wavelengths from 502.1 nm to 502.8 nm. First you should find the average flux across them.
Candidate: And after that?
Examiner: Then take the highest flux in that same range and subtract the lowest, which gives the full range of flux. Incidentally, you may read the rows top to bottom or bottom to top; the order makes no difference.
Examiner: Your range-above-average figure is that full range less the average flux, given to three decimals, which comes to -0.478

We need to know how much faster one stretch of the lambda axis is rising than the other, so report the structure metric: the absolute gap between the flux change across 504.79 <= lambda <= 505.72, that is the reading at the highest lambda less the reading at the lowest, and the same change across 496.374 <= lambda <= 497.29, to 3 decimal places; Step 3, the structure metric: 0.020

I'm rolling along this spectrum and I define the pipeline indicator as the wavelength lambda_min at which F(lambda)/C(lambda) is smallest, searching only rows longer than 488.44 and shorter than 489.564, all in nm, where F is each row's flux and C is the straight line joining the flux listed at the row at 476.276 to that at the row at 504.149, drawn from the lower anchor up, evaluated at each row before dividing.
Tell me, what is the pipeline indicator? 488.606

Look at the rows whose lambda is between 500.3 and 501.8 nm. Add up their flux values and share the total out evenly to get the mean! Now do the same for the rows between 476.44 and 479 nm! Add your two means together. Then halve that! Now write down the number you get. 0.55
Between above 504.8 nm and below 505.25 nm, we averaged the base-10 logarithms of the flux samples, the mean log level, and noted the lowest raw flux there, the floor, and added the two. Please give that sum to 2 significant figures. 0.26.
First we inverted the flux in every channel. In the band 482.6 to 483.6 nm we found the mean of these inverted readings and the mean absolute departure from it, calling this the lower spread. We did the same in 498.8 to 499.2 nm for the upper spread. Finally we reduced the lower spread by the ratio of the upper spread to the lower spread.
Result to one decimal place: -2.6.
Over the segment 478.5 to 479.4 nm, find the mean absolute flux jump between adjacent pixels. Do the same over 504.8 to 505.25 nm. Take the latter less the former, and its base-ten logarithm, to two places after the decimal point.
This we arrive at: -2.74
